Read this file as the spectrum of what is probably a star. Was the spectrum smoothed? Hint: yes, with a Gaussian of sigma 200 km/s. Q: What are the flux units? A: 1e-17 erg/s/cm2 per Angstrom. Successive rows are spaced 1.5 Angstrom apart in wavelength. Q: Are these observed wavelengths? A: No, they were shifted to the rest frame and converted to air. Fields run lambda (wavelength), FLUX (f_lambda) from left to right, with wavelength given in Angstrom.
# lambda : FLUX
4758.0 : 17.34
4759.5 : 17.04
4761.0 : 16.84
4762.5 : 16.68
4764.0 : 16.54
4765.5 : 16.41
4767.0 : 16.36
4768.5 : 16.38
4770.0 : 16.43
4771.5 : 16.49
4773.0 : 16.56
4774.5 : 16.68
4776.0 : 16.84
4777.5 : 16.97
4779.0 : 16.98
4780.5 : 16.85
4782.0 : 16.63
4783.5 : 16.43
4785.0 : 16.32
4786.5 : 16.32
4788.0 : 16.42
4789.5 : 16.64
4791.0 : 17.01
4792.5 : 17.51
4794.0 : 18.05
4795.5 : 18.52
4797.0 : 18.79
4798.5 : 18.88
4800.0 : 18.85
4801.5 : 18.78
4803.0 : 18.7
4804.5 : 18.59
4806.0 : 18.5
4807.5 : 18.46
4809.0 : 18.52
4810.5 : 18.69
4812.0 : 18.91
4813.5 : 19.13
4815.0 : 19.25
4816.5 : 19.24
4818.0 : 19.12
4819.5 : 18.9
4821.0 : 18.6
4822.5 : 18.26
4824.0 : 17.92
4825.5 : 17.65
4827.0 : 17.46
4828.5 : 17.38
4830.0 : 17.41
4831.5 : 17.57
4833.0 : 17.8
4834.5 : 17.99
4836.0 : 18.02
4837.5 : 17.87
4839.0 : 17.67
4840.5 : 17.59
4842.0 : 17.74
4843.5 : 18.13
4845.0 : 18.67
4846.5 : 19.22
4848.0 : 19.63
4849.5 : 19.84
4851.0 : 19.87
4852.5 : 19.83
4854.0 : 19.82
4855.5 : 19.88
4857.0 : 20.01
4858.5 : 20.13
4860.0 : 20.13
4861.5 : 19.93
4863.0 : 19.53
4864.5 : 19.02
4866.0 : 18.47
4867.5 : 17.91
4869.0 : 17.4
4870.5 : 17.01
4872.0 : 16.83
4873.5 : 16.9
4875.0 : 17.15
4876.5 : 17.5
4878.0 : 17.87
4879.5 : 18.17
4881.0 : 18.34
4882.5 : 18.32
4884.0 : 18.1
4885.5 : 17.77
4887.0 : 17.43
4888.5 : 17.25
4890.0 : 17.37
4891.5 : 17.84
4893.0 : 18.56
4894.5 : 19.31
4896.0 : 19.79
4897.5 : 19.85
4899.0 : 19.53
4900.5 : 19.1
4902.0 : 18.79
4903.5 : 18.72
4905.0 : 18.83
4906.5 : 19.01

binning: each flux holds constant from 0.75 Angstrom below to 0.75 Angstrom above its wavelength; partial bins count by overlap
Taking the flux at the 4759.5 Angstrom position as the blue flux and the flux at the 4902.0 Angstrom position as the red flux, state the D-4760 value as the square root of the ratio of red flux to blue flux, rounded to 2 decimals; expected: 1.05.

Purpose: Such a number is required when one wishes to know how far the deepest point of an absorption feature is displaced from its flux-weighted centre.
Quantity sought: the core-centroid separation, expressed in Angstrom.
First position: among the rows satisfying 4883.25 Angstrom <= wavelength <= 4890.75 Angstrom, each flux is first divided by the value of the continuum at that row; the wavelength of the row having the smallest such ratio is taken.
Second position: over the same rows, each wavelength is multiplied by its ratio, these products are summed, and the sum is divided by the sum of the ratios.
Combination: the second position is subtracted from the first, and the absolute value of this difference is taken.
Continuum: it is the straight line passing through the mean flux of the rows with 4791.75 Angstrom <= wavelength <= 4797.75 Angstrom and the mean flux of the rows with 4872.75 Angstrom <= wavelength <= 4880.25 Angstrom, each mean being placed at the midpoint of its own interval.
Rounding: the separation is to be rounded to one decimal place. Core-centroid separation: 1.5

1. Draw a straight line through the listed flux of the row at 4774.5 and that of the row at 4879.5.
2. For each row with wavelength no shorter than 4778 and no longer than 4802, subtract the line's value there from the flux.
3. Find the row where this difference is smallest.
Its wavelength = 4786.5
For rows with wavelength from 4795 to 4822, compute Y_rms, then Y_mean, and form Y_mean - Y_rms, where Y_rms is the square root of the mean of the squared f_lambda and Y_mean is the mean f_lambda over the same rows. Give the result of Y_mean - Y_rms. 0.00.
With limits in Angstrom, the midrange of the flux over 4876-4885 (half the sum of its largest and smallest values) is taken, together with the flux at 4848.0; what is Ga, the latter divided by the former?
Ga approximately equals 1.10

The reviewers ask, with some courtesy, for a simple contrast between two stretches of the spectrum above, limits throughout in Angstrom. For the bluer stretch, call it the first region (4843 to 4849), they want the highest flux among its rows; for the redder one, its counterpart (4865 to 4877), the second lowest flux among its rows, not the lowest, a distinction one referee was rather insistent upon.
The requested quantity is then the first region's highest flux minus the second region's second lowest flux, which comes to 2.7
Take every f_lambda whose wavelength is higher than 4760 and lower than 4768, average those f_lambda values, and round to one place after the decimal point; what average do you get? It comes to 16.6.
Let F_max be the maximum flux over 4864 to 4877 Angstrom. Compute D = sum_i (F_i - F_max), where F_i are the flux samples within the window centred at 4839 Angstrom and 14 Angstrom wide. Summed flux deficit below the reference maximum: -10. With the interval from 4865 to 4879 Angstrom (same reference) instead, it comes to -14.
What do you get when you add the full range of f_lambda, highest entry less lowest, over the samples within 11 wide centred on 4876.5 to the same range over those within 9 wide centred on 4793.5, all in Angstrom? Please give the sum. 3.7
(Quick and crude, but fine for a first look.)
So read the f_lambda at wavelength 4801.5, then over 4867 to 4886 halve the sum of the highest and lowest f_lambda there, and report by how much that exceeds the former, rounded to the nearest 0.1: -1.2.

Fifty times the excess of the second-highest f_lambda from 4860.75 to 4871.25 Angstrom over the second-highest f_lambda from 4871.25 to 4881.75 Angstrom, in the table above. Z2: 68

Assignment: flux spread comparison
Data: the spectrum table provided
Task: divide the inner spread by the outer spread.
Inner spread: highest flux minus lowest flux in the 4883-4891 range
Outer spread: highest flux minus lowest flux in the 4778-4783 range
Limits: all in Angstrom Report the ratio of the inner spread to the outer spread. 2.4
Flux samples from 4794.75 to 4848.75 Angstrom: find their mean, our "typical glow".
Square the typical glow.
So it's 339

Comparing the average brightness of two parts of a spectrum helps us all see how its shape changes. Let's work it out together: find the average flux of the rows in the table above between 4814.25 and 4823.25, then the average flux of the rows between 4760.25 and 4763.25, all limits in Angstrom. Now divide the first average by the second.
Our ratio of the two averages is 1.13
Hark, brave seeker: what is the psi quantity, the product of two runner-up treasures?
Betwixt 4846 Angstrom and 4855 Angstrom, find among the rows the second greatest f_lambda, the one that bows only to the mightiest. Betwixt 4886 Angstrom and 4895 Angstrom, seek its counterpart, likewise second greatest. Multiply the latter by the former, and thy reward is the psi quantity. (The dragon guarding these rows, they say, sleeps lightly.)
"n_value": 368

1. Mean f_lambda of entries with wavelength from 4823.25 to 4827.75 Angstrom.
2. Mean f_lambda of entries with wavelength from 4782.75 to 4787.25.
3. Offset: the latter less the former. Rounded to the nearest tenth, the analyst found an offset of -1.3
